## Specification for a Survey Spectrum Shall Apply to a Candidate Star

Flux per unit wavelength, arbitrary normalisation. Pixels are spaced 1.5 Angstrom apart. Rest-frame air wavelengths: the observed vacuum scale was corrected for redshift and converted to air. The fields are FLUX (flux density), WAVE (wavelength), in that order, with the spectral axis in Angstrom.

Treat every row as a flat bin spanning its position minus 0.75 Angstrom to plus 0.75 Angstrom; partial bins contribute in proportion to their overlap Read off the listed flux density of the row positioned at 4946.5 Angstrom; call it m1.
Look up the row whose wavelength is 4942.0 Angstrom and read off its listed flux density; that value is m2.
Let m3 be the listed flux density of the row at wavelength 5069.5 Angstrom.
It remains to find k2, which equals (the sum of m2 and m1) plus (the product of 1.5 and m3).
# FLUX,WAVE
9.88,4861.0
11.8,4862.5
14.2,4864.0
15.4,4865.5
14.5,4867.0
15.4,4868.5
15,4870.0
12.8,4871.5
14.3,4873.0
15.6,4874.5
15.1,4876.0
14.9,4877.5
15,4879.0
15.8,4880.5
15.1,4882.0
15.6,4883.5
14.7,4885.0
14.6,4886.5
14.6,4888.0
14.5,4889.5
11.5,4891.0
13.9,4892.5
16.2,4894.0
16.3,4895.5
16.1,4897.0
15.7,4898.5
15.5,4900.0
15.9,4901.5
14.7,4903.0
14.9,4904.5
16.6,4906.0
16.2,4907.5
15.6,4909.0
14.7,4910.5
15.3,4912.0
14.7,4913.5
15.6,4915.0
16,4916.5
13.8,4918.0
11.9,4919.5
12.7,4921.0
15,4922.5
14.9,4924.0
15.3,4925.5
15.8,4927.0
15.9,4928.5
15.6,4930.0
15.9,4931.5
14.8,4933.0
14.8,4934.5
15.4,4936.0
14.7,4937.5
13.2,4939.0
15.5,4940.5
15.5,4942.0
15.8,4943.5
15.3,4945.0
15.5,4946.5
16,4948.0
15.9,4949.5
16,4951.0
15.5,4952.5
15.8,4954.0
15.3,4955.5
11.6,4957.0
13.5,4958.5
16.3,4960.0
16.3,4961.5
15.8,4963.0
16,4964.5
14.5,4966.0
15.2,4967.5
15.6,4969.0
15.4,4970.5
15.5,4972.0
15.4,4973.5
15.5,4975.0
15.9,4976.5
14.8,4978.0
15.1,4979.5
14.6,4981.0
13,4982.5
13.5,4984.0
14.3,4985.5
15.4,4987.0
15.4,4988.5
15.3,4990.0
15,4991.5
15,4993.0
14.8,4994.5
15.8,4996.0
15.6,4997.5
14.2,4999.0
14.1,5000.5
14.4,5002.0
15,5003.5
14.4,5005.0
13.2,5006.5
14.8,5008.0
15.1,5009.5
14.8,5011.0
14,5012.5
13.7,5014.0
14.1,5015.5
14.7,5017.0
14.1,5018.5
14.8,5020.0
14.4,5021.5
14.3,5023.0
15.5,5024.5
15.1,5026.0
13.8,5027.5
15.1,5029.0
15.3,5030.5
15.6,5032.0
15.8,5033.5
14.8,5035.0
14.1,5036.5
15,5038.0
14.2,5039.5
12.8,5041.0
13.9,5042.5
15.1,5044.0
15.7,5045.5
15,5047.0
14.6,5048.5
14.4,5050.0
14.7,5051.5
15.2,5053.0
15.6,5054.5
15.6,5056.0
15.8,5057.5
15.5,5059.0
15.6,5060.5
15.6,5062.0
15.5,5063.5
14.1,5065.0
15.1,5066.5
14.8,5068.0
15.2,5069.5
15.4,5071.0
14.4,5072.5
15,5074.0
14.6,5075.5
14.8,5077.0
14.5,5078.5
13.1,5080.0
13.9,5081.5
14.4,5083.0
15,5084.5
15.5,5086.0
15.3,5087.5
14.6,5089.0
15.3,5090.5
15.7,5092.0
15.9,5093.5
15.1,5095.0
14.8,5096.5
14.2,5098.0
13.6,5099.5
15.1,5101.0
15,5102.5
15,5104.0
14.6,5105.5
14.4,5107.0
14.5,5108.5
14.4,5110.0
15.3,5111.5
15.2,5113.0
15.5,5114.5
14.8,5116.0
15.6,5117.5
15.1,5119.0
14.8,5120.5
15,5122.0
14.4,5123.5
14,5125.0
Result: 53.8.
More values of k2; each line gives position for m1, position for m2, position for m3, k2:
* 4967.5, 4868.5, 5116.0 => 52.8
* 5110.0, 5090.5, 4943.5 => 53.4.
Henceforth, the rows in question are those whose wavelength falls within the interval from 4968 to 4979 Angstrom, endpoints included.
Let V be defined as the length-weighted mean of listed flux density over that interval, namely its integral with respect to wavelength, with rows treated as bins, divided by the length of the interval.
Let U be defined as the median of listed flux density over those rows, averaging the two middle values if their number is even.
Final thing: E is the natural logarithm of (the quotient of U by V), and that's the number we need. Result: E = 0.005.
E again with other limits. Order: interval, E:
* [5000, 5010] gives -0.001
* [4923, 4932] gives 0.010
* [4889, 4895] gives 0.007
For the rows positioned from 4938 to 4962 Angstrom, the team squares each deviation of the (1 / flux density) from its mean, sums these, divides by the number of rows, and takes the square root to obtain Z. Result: 0.0065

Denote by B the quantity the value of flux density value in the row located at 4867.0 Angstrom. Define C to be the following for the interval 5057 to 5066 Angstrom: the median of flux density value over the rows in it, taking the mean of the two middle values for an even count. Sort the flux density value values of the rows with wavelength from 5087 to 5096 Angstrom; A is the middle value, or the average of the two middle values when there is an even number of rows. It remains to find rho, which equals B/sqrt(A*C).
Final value 0.94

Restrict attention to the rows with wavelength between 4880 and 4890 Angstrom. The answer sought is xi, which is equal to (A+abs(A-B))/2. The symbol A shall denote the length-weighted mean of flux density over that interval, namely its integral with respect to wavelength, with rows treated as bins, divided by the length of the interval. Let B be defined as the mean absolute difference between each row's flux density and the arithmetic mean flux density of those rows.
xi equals 14.8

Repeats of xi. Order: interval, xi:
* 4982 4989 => 13.9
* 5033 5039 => 14.6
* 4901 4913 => 15.2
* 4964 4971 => 15.1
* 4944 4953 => 15.6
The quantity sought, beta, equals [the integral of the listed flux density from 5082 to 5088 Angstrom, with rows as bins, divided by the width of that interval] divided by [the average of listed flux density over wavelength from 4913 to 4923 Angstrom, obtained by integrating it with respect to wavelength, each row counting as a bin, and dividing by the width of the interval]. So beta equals 1.05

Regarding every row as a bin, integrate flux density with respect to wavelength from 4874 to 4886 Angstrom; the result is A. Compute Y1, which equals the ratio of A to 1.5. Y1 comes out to 122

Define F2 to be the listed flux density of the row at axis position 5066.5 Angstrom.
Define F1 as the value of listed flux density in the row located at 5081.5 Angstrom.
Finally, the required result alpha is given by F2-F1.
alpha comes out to 1.2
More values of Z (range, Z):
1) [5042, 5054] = 0.0024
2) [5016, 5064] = 0.0033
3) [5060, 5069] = 0.0024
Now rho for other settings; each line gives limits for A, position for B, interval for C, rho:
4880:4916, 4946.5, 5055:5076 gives 1.01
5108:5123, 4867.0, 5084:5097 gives 0.96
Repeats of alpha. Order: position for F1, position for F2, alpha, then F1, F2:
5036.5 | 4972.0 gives 1.4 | 14.1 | 15.5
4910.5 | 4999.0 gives -0.5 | 14.7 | 14.2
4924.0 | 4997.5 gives 0.7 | 14.9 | 15.6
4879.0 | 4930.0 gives 0.6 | 15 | 15.6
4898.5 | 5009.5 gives -0.6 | 15.7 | 15.1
